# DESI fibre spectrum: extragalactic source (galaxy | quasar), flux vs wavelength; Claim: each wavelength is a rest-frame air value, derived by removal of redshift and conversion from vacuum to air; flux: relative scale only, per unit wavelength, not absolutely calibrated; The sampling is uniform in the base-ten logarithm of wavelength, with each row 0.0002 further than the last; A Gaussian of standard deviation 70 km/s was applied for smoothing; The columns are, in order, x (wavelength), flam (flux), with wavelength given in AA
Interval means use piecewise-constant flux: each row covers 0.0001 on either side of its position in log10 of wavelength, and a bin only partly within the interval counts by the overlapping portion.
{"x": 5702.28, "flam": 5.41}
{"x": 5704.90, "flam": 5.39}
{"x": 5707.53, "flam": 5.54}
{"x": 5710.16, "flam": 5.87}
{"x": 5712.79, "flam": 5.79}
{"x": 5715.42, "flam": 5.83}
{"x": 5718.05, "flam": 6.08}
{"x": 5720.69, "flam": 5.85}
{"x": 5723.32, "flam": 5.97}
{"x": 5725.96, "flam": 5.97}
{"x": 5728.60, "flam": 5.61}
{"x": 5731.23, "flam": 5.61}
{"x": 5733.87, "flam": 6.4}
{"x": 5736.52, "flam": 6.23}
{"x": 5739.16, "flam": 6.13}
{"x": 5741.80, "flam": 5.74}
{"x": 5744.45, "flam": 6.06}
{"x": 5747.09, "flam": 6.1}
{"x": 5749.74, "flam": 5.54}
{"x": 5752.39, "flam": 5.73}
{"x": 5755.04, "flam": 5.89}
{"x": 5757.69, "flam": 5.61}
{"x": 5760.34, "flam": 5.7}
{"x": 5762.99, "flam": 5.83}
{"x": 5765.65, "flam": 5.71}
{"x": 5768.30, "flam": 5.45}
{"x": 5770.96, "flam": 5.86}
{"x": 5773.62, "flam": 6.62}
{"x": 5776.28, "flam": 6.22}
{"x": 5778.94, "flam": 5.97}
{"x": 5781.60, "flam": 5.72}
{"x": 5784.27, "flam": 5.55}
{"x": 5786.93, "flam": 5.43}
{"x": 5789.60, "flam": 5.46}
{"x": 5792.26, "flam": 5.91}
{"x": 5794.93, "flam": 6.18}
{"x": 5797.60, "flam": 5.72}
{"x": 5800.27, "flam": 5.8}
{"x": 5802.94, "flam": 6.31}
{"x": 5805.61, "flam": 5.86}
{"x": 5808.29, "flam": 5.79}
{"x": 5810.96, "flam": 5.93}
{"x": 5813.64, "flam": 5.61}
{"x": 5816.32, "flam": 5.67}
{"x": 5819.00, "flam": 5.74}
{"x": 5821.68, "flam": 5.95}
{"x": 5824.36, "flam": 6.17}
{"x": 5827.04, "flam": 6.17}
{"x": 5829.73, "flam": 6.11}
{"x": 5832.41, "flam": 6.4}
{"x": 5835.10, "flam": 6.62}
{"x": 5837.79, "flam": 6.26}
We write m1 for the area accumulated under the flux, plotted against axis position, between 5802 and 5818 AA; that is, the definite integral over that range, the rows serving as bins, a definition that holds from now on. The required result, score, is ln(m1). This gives 4.54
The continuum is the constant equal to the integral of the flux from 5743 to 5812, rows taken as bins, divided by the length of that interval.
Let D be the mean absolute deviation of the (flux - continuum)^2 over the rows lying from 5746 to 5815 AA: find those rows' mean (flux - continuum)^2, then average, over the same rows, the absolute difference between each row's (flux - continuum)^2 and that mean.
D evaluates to 0.08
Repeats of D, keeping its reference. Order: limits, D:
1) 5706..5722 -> 0.03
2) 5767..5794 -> 0.11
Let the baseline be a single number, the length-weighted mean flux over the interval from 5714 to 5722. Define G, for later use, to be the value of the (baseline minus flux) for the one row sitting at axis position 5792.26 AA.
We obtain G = 0.0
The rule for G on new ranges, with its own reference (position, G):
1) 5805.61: 0.1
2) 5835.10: -0.7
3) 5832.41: -0.5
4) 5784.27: 0.4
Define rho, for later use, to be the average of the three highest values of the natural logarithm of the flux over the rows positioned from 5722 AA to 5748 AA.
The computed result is 1.833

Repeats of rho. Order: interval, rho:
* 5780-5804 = 1.813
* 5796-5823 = 1.802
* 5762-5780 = 1.835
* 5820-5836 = 1.855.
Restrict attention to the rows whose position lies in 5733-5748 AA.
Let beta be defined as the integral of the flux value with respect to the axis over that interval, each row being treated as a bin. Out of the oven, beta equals 92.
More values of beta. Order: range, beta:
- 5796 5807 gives 65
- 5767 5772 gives 28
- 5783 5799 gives 91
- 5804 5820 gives 92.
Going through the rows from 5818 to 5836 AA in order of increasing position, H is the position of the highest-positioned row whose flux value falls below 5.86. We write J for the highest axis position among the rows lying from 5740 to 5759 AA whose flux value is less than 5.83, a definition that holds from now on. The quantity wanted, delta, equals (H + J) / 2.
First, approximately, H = 5819.00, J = 5757.69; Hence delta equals 5788.3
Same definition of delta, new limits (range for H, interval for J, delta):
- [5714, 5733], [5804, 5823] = 5775.1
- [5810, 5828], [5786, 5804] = 5809.6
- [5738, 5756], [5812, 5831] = 5785.7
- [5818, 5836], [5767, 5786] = 5801.6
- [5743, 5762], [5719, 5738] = 5745.8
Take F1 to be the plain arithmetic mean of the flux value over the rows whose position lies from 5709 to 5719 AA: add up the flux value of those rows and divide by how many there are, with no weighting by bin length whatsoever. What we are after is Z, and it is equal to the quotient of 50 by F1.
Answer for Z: 8.5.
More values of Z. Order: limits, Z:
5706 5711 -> 8.8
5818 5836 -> 8.1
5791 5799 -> 8.4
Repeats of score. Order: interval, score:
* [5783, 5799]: 4.52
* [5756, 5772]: 4.51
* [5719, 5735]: 4.55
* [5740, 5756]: 4.54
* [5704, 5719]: 4.46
